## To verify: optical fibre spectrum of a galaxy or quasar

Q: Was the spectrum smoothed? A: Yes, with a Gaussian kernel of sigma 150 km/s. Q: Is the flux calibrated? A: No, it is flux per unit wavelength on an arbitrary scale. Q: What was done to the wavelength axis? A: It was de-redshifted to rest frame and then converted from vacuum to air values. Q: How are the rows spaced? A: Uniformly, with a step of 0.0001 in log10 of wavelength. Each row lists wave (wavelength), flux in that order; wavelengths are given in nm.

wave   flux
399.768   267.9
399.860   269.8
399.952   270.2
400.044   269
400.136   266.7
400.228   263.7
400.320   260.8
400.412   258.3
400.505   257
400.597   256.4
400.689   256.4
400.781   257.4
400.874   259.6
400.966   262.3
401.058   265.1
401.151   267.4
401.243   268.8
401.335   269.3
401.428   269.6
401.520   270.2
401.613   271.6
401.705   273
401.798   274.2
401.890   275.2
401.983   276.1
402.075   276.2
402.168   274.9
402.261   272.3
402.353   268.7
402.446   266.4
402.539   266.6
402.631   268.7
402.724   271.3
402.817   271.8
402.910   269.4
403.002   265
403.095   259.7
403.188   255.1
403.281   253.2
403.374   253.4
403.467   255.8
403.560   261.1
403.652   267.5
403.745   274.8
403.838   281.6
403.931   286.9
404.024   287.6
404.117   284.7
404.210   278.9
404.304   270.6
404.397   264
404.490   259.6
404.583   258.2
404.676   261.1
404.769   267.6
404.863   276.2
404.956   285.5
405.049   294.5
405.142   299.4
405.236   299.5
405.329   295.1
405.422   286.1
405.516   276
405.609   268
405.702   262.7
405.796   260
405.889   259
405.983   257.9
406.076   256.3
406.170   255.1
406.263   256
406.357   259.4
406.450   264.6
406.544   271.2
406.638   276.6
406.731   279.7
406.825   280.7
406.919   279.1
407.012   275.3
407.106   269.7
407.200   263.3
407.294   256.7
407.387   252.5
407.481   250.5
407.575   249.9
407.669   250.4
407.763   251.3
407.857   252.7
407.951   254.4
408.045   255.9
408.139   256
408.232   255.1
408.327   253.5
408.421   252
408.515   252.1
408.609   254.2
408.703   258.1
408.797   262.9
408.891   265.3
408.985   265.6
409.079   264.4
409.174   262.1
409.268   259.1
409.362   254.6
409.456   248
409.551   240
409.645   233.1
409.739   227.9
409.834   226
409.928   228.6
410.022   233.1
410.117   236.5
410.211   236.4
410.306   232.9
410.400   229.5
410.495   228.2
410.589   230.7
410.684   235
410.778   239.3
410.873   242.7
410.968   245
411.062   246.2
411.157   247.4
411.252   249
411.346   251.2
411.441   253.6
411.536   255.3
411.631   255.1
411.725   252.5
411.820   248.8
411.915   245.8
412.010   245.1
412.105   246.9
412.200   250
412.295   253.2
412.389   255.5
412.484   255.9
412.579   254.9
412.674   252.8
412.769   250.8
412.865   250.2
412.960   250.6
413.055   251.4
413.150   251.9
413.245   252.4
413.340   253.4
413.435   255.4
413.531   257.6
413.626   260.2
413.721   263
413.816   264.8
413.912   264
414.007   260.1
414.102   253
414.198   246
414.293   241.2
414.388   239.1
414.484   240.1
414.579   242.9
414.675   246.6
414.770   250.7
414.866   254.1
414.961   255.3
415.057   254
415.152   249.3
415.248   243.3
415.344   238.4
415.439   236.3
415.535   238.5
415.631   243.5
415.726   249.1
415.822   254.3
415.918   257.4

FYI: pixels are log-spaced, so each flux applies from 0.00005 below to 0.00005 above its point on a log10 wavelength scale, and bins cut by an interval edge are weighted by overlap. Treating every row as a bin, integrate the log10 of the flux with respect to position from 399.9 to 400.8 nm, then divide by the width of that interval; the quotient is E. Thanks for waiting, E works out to 2.42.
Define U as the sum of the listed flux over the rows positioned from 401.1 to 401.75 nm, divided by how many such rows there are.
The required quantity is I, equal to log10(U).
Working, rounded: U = 270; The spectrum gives 2.43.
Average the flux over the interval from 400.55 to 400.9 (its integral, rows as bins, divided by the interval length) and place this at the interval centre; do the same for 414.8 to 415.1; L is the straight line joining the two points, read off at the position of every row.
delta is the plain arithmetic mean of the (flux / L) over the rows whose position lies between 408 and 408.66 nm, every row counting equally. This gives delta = 0.99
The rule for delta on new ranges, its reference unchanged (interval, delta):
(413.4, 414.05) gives 1.03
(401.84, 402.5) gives 1.06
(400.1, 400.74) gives 1.01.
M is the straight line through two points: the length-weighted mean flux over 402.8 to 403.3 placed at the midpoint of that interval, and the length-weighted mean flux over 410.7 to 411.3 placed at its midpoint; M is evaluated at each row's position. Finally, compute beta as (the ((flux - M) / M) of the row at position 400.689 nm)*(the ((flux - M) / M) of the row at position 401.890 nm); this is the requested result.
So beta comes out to -0.0016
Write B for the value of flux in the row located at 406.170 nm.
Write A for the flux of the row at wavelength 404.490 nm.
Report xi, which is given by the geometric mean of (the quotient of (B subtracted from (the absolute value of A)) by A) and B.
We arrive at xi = 2.1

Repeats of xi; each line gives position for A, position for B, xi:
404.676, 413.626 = 0.9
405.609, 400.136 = 1.1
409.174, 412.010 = 4.0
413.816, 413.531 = 2.6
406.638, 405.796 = 4.0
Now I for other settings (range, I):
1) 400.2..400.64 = 2.41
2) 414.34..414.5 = 2.38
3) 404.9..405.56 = 2.46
